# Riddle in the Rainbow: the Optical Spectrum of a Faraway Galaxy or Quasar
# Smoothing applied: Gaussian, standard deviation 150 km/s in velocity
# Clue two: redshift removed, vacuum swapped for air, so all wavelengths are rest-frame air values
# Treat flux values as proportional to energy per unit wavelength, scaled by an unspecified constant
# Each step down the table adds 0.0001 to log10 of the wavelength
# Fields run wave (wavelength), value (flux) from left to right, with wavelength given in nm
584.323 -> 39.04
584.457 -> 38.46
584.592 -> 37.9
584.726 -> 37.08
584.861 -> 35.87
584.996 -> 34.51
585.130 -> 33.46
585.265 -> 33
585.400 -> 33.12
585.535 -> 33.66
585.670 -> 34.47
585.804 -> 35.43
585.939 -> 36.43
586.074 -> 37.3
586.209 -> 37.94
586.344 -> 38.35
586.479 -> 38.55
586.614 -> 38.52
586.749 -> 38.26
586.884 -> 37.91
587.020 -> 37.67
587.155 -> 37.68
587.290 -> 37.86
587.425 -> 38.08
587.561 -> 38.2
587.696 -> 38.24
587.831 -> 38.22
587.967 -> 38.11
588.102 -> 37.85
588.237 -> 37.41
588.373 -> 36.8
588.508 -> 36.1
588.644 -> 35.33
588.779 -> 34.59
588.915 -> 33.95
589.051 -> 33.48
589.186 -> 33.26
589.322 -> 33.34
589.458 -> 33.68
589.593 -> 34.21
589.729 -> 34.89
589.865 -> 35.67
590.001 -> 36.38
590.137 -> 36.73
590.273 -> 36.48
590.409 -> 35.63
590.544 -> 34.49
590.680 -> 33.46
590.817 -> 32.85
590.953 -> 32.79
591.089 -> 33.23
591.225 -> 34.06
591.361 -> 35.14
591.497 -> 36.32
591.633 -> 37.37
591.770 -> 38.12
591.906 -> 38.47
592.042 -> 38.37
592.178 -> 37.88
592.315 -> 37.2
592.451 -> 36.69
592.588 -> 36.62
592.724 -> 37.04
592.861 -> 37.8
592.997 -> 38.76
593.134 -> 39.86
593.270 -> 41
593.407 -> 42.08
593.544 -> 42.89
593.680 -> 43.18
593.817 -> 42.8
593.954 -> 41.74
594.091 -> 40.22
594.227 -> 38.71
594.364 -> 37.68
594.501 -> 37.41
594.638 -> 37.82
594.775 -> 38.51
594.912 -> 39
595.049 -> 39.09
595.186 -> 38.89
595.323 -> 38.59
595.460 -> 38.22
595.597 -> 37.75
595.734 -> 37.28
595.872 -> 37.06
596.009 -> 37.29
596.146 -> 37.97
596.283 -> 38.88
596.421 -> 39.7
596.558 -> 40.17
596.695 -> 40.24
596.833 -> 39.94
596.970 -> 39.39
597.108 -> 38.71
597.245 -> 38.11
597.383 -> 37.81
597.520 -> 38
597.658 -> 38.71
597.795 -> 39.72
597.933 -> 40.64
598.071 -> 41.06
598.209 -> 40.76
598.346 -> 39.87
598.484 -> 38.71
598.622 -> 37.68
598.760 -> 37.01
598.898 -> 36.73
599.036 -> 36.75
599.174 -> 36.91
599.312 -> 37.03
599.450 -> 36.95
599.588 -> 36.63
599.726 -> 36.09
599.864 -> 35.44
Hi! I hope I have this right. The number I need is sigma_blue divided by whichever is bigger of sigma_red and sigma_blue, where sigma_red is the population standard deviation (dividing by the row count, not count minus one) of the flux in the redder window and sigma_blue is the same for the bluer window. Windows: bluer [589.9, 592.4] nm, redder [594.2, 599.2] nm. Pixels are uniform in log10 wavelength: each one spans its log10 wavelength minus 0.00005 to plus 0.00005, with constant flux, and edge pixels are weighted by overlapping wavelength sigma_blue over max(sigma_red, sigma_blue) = 1.0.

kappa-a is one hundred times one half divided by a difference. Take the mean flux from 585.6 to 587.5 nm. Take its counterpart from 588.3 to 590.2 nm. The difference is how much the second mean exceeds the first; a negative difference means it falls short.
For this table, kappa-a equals -19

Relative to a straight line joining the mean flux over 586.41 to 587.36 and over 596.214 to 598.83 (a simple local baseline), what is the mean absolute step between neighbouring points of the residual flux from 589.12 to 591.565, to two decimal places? 0.64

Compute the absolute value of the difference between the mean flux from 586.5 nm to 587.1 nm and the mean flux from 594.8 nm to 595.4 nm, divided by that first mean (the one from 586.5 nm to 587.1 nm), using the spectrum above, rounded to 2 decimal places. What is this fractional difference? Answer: 0.02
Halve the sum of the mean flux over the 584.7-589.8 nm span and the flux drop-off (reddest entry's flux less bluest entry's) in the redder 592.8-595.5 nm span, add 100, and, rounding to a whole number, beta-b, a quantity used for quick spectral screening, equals 118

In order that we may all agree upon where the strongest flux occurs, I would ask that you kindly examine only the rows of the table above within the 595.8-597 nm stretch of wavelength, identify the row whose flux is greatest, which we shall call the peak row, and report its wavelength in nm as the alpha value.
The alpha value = 596.695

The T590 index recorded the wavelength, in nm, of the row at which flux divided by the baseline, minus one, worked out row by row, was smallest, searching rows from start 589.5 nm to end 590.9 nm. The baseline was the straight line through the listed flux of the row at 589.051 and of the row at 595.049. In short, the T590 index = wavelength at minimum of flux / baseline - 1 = 590.817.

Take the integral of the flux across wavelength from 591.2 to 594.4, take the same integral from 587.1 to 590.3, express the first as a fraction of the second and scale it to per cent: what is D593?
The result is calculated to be 108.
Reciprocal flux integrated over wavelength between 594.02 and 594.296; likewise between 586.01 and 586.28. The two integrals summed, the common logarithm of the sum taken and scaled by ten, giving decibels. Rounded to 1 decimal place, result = -18.5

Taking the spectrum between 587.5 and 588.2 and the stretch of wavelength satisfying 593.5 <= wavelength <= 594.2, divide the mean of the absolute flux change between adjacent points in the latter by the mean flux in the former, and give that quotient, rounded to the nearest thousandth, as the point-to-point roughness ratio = 0.021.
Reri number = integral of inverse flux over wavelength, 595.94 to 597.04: 0.028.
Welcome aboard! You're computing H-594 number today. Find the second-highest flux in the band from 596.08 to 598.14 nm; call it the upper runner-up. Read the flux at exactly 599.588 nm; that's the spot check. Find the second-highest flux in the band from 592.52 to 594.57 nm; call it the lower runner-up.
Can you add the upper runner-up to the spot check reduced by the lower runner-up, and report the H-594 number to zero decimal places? 34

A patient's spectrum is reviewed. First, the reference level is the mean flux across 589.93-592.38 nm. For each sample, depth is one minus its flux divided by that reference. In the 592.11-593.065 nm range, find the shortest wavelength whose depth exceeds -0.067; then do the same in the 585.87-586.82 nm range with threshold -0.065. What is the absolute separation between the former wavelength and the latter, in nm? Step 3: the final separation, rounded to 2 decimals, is 6.24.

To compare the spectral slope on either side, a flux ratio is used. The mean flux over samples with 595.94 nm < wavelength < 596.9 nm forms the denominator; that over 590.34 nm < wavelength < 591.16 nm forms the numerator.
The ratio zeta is 0.86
